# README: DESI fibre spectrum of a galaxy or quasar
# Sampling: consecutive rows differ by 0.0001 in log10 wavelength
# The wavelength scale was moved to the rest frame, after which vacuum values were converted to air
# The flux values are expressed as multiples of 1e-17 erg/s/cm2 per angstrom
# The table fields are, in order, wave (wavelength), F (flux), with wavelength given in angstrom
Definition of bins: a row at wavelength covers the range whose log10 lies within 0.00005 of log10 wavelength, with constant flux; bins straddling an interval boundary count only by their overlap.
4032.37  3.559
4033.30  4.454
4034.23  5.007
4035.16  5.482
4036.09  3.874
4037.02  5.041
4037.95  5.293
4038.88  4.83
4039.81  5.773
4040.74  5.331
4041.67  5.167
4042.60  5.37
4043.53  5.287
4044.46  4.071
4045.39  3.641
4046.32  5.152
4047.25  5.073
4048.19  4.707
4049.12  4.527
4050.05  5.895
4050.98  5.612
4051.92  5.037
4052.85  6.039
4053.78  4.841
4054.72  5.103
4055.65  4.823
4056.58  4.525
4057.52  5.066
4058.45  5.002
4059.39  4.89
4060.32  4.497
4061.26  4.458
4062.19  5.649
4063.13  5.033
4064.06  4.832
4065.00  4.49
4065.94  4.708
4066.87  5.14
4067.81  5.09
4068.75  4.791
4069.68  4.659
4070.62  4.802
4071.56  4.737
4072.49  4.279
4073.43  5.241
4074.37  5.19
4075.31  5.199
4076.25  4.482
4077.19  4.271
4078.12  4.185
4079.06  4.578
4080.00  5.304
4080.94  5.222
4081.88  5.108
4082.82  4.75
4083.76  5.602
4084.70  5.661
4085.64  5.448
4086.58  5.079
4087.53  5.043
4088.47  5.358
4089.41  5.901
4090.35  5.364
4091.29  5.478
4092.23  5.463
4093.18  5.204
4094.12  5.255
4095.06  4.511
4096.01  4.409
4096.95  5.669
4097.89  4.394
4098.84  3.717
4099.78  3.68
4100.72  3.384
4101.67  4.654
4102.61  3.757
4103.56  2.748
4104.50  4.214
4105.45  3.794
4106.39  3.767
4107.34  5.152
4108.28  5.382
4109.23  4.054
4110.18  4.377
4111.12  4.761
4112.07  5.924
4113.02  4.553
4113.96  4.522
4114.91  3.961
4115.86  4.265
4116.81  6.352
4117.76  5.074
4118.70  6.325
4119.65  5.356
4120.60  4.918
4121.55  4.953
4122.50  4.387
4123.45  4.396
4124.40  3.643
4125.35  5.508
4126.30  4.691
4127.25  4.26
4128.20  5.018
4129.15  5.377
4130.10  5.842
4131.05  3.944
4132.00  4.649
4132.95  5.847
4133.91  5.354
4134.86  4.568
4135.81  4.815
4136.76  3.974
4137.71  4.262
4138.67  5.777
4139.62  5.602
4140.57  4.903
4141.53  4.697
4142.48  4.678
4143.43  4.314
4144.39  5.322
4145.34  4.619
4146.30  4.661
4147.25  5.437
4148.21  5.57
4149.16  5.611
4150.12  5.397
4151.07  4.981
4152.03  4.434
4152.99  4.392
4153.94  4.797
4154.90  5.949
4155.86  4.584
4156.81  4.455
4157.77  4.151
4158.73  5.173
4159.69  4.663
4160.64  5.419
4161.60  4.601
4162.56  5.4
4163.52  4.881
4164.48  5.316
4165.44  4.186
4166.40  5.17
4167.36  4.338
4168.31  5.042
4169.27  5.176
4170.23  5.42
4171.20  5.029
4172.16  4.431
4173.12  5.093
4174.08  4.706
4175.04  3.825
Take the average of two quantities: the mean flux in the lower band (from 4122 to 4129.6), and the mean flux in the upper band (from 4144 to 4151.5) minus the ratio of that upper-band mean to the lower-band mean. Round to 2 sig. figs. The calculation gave 4.4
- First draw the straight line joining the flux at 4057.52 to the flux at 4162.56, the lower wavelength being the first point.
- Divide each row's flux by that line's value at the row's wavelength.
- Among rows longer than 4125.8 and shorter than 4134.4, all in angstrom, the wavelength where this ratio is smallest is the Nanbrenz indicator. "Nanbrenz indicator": 4131.05 angstrom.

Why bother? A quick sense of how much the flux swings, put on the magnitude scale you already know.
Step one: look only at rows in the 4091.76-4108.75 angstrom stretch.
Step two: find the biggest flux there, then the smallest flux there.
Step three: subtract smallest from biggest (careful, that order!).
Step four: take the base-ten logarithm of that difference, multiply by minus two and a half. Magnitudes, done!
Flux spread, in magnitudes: -1.16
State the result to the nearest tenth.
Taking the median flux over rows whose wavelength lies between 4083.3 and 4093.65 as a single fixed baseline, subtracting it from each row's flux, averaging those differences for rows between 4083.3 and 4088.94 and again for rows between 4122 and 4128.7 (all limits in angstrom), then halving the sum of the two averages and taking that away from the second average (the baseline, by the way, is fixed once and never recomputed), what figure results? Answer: -0.4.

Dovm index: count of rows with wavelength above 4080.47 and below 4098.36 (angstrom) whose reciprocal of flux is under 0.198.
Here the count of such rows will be 14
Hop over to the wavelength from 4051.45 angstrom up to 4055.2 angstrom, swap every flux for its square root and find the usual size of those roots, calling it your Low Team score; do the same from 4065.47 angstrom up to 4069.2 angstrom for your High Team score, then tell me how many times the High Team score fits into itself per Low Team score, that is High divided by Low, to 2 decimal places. 0.97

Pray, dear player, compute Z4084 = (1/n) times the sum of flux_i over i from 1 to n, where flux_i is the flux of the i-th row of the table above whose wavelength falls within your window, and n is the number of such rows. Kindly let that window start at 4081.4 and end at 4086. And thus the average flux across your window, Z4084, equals 5.3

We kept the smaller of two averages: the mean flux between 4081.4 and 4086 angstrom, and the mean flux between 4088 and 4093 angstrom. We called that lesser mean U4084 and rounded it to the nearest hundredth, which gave 5.31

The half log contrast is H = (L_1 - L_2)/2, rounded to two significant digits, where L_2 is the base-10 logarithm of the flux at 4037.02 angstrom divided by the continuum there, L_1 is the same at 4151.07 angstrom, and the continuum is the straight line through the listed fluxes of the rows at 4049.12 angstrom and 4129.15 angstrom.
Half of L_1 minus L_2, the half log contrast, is -0.055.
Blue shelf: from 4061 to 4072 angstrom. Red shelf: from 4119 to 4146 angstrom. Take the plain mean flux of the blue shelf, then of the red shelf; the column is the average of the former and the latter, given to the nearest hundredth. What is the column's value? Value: 4.86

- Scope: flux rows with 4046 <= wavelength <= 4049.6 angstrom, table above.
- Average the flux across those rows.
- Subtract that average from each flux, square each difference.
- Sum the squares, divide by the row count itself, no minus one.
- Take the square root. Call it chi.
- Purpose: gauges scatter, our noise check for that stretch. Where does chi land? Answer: 0.26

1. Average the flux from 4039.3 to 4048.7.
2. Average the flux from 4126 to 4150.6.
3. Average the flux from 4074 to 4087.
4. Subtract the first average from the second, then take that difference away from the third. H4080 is 4.99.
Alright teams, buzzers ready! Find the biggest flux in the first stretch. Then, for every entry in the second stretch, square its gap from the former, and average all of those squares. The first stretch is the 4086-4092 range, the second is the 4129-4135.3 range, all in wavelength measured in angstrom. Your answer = 1.1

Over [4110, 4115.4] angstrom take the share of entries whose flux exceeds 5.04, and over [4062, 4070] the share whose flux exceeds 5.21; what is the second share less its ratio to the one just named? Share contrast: -0.56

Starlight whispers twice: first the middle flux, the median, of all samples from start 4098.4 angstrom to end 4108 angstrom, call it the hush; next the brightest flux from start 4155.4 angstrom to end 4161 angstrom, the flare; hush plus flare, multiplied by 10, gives 92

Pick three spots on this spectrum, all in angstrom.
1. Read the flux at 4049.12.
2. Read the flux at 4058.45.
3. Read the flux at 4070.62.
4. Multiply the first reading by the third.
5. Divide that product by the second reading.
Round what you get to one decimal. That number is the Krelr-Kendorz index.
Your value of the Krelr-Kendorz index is 4.3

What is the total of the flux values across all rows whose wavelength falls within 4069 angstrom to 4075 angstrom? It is 28.9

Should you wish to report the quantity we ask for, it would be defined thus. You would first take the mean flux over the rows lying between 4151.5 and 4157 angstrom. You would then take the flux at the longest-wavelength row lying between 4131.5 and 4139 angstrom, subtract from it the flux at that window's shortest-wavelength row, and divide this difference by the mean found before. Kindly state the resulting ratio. 0.24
